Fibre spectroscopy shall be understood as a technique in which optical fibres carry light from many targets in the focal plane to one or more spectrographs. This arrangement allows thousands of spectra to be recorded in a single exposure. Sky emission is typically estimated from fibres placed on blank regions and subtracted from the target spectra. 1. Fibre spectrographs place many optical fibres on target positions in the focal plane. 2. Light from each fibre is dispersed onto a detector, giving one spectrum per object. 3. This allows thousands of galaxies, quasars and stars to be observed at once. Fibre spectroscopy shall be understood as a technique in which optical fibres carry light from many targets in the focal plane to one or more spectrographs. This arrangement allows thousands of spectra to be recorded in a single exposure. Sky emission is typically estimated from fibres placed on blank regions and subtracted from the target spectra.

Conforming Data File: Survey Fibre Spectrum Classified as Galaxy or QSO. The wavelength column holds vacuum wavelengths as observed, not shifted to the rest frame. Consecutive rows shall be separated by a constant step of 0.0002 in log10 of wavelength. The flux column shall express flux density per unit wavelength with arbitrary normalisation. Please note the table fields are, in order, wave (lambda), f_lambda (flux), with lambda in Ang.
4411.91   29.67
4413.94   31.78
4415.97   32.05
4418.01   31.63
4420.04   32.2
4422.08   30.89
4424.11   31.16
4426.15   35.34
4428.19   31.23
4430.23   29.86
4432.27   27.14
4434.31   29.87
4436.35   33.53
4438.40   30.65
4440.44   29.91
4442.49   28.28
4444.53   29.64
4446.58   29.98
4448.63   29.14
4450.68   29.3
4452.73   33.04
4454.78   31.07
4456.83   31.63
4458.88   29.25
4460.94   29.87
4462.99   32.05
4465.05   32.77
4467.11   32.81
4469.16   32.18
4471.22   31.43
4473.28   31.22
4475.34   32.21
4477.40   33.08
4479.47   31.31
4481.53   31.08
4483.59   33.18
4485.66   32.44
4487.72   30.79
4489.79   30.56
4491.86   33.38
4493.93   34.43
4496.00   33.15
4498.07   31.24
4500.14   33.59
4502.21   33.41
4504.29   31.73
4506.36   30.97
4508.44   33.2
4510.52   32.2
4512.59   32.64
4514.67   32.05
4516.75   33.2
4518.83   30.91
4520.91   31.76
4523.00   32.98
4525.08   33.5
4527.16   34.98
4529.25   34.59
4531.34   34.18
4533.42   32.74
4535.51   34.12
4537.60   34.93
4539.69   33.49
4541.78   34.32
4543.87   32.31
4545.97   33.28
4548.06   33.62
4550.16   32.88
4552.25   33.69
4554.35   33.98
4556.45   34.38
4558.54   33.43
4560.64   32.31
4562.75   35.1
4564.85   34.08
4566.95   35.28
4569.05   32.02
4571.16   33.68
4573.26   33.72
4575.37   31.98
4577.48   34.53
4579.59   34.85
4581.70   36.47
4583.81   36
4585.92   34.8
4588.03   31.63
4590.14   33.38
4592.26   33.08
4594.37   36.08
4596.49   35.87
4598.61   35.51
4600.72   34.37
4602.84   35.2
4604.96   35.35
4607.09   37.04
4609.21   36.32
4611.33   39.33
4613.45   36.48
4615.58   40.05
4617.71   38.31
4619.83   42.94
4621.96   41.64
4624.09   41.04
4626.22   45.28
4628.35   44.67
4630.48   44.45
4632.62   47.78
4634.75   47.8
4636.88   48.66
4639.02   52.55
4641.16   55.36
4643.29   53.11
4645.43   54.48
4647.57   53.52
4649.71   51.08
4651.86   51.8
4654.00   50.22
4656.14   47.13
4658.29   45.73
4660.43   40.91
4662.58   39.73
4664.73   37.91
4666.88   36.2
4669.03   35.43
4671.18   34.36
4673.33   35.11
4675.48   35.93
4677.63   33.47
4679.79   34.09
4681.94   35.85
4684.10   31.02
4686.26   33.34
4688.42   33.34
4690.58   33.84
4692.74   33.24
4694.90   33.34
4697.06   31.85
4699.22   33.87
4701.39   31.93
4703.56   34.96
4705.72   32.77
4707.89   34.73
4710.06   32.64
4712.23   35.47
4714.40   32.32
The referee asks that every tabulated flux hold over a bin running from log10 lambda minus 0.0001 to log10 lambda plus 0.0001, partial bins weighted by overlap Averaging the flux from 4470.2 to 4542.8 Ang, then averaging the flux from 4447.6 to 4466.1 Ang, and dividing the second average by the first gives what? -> 0.94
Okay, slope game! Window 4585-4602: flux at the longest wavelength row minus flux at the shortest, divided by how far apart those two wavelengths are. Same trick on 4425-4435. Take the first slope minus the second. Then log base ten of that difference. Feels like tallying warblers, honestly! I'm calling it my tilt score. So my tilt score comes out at -0.2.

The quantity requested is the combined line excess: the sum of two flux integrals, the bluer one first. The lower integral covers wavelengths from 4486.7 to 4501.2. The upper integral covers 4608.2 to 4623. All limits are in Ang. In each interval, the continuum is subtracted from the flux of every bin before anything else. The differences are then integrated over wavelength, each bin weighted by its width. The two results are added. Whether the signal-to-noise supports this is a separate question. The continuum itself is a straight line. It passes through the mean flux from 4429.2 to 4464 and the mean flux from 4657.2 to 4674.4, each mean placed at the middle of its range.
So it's 51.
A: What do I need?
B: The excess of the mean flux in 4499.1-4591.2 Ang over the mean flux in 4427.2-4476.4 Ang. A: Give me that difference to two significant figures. 2.7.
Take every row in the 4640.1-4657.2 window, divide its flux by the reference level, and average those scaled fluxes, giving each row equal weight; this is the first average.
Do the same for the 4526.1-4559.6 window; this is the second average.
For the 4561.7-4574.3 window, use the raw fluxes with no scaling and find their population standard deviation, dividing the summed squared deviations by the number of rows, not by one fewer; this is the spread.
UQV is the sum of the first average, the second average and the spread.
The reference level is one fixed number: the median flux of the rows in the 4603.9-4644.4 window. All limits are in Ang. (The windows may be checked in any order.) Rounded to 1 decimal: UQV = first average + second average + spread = 3.1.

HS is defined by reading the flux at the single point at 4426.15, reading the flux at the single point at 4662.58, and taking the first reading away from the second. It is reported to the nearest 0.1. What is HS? 4.4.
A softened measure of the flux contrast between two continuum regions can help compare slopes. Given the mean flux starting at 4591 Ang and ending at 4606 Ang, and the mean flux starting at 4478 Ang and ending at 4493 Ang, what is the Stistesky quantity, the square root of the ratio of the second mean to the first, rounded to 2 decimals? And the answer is 0.95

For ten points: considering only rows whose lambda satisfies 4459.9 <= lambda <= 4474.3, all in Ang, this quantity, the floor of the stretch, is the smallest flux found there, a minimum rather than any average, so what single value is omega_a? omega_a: 29.87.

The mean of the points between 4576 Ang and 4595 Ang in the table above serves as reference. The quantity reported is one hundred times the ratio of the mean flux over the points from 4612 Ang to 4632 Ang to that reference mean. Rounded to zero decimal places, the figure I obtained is 121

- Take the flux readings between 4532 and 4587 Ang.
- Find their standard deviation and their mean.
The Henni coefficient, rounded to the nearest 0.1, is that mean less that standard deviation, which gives 32.8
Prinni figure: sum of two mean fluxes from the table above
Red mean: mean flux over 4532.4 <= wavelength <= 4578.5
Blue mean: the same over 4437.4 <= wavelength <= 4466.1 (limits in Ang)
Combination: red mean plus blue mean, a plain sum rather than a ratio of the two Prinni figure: 64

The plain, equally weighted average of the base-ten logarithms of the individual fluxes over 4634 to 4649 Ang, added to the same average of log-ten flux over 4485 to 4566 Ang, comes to 3.24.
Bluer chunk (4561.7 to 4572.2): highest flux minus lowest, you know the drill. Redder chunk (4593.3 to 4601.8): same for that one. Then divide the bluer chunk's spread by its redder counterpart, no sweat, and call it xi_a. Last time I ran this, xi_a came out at 1.9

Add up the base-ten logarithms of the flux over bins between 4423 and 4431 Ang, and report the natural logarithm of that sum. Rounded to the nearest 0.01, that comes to 1.79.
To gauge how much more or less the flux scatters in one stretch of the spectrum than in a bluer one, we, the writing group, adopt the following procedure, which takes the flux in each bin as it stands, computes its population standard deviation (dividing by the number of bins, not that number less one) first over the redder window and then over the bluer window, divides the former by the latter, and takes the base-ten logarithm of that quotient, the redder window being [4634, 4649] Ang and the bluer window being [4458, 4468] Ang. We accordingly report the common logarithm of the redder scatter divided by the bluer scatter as 0.25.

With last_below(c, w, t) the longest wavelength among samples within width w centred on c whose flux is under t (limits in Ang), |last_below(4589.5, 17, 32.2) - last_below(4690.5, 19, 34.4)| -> 111.2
